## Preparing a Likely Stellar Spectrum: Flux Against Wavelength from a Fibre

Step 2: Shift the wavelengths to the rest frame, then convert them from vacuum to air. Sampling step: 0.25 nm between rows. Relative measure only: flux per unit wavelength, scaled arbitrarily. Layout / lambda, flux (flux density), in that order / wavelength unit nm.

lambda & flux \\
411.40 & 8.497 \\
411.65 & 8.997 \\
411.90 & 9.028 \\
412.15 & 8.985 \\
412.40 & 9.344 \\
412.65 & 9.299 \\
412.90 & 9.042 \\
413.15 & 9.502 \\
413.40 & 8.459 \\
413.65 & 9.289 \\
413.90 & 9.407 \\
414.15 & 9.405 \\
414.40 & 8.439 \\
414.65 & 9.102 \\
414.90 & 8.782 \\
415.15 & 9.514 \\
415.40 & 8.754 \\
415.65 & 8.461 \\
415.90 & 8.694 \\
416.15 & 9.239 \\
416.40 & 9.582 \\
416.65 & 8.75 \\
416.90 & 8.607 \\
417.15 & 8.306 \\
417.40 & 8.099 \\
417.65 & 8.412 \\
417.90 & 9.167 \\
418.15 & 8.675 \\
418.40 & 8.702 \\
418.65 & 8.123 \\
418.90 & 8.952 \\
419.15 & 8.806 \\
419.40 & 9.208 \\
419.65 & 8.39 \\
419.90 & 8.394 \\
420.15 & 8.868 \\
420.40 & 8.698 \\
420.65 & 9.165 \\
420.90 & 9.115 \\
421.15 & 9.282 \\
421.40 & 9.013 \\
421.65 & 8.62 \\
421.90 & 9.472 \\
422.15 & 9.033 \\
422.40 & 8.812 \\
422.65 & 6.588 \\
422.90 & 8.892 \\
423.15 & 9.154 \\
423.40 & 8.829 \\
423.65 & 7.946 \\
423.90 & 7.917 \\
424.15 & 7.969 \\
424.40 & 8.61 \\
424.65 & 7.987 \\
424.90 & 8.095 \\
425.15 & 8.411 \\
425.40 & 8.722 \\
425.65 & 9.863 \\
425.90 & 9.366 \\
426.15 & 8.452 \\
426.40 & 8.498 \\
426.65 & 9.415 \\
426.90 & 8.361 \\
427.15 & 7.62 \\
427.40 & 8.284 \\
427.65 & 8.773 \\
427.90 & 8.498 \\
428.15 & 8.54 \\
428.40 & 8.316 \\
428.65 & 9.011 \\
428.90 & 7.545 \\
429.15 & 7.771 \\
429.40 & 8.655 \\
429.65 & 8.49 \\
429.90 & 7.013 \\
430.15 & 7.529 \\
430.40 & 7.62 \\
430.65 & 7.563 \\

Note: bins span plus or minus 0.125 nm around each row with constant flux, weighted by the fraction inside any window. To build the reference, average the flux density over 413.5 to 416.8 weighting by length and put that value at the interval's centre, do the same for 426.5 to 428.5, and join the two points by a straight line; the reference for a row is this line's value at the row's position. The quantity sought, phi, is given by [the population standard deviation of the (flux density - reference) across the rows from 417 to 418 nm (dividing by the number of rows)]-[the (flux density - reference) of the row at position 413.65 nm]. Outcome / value 0.2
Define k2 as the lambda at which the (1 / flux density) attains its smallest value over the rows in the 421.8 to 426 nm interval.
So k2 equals 425.65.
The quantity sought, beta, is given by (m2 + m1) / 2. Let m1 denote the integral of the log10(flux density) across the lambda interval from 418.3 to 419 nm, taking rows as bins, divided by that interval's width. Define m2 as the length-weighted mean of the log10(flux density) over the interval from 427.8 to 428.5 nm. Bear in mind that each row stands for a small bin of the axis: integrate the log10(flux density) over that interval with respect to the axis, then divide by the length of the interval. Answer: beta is 0.930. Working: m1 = 0.933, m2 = 0.927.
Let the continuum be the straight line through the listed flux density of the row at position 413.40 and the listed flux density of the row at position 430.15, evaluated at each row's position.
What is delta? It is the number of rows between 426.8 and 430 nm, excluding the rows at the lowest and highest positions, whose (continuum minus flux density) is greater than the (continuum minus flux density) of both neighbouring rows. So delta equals 4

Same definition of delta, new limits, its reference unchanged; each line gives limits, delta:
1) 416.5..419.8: 4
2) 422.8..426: 2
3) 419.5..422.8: 3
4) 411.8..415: 4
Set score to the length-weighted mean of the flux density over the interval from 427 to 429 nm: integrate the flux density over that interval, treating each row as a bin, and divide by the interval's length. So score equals 8.3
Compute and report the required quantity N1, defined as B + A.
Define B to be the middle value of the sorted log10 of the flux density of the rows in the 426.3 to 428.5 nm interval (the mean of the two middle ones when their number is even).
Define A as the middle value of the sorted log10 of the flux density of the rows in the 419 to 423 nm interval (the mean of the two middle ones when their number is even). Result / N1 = 1.88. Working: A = 0.948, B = 0.929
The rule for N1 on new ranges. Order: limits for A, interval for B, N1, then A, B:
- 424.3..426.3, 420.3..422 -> 1.89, 0.931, 0.960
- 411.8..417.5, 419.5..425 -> 1.90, 0.956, 0.942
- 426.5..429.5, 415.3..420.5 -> 1.87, 0.926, 0.939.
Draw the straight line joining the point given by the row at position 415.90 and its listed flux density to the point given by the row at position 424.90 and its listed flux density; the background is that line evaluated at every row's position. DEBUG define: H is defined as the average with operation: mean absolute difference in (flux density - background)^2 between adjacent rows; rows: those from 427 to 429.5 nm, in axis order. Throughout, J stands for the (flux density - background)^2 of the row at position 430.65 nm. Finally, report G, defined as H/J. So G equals 23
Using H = 0.51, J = 0.02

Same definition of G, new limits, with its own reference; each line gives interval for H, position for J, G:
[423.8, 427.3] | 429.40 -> 1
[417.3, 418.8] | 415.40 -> 292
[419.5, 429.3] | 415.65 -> 11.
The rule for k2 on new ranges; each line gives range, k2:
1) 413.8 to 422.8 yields 416.40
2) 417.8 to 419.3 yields 417.90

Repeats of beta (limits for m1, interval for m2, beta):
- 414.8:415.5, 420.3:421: 0.955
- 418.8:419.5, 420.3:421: 0.954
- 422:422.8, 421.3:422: 0.932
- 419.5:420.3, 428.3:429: 0.926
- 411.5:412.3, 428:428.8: 0.944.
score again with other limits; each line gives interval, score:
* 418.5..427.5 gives 8.6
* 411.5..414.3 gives 9.1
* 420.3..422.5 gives 9.0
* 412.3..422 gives 8.9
